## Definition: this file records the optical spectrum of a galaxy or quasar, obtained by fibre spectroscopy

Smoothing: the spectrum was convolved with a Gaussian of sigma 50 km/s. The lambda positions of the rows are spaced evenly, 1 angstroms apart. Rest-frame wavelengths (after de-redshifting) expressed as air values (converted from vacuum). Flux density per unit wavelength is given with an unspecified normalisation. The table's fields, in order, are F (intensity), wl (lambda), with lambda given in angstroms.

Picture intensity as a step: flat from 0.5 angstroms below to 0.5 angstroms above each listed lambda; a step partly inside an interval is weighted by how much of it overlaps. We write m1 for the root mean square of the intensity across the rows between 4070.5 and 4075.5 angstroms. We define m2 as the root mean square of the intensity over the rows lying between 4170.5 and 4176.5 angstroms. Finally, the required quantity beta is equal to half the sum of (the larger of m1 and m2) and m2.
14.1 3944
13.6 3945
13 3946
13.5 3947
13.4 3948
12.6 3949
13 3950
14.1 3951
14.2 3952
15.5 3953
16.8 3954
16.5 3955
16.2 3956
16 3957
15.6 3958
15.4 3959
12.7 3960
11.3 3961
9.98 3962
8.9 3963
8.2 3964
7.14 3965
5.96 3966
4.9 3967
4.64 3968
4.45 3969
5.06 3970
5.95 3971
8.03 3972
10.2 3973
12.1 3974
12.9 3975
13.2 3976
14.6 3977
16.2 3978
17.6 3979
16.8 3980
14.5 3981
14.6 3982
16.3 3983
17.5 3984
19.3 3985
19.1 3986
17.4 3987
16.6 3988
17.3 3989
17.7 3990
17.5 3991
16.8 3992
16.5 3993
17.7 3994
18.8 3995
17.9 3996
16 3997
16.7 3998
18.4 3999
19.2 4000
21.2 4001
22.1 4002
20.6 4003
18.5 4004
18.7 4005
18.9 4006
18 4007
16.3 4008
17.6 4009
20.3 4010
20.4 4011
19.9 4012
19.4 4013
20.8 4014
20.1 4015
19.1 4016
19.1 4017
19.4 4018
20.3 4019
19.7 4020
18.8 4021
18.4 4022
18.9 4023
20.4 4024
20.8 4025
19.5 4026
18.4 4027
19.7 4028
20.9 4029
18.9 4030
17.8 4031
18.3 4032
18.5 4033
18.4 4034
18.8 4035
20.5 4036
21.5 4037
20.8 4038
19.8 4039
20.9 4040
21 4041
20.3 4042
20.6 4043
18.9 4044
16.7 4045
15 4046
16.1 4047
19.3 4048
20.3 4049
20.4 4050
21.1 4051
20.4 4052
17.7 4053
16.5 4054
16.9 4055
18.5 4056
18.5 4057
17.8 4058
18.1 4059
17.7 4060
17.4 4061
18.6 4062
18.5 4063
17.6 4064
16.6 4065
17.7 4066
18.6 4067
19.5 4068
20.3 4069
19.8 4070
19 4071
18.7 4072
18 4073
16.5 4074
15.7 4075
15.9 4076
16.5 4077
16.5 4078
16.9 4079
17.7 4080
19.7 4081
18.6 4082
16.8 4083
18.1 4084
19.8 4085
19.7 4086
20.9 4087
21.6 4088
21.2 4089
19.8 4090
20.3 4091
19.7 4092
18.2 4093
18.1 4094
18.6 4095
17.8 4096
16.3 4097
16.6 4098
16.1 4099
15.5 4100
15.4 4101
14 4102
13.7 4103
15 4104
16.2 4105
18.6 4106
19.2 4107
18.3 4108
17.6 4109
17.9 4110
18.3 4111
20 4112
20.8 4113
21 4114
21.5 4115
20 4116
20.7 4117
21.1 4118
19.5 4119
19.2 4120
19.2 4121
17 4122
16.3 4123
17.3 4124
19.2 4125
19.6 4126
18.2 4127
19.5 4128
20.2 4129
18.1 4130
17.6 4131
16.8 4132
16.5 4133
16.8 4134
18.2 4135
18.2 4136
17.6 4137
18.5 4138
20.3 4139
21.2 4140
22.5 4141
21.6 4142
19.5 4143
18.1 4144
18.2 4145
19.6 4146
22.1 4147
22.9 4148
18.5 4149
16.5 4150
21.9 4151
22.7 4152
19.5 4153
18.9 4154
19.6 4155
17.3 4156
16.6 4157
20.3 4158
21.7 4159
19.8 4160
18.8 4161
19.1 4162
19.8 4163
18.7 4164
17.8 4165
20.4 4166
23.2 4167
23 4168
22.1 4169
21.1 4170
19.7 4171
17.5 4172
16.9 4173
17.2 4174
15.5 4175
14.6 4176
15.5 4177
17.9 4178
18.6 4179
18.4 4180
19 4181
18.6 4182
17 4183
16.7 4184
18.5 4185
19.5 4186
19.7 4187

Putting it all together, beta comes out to 17.3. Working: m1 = 17.6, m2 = 17.0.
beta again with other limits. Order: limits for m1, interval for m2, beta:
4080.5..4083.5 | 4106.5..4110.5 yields 18.3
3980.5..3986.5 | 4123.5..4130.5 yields 18.9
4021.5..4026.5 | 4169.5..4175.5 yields 18.9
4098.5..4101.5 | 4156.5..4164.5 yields 19.4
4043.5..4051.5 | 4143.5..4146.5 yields 18.6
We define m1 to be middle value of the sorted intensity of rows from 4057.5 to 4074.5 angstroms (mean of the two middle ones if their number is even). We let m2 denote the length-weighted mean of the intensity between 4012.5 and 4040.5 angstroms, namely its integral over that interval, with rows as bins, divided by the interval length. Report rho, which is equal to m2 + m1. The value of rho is 37.7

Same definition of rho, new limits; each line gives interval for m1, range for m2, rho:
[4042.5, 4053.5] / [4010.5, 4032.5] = 38.8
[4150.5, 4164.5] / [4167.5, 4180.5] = 37.9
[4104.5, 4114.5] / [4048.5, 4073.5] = 37.0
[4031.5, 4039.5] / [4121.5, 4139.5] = 37.4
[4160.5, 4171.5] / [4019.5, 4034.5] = 39.0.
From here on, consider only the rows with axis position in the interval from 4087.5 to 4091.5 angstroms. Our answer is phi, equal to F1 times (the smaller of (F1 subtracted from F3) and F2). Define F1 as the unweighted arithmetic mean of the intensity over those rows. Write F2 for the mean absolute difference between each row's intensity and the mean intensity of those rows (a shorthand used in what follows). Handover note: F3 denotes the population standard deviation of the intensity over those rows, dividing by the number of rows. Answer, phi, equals -415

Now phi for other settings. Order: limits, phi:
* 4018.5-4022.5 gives -358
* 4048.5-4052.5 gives -416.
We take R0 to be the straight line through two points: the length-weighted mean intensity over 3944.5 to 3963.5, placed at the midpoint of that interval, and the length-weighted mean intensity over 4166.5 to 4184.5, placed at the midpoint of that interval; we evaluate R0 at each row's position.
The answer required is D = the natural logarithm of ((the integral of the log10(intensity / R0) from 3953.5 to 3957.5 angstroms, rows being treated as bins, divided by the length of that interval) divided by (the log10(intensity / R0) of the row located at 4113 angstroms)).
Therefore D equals -0.1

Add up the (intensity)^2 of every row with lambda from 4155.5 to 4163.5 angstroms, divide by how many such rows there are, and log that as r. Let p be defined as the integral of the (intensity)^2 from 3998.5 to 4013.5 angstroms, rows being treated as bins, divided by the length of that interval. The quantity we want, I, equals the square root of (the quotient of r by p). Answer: 0.99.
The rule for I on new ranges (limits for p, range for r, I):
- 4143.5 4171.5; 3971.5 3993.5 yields 0.79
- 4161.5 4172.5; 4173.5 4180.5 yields 0.83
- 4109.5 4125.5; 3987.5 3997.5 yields 0.89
